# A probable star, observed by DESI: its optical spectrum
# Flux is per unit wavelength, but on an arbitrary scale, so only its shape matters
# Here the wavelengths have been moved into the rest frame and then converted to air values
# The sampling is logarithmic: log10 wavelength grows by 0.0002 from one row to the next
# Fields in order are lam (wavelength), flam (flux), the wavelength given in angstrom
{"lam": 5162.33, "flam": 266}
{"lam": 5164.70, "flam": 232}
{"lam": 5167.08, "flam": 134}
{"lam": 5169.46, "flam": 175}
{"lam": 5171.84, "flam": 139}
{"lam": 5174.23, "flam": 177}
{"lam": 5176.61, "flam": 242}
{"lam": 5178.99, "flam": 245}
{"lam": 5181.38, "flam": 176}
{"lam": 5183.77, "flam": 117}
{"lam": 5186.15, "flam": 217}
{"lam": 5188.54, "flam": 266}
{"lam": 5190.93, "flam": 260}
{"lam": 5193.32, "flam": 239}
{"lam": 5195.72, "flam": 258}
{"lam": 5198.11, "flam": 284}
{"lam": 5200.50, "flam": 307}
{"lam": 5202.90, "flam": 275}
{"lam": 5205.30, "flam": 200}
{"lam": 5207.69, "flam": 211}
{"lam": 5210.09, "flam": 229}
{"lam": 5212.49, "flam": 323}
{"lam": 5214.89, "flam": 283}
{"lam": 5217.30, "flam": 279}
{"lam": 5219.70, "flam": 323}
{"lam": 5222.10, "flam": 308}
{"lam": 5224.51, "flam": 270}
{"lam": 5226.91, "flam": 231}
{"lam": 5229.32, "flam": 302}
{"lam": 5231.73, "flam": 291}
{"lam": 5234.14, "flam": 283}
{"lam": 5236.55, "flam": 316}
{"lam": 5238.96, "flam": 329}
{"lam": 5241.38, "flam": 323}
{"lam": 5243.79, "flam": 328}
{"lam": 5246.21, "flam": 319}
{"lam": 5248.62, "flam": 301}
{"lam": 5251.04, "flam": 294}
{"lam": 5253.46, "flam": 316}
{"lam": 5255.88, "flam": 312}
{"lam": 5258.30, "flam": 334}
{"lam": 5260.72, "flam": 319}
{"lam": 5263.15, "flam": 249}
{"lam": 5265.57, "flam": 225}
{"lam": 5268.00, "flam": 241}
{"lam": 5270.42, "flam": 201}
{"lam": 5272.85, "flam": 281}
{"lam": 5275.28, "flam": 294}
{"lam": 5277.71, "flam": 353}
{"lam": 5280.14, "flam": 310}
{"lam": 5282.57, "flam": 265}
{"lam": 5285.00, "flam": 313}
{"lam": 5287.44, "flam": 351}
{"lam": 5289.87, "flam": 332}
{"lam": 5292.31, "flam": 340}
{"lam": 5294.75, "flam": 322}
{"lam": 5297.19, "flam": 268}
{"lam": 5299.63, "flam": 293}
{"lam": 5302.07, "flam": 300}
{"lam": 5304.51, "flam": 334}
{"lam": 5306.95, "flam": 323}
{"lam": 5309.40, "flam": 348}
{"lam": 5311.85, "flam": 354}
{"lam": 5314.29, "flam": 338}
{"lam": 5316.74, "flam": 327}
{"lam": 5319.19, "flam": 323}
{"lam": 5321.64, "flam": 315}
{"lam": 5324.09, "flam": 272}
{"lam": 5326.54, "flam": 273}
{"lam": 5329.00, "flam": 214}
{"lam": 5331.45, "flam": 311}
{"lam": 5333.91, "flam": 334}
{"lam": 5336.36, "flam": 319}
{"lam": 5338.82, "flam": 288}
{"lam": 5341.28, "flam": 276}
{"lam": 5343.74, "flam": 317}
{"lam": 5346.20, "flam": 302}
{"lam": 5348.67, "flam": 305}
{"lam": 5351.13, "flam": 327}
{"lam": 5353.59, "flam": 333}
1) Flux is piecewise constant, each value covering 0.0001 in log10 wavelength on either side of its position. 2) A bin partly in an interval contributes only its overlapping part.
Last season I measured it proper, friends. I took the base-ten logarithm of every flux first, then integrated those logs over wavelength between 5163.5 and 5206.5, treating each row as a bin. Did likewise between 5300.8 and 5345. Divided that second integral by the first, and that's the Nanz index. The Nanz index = 1.1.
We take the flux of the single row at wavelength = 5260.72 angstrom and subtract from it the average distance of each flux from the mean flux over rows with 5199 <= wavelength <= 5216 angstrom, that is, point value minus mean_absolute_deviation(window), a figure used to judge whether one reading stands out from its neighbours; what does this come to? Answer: 278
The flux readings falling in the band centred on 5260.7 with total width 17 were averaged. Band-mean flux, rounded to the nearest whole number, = 285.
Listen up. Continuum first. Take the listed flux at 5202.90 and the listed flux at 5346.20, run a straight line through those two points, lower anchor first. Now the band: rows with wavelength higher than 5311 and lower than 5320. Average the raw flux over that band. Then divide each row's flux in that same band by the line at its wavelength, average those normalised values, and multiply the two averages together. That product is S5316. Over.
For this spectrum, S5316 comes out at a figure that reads 380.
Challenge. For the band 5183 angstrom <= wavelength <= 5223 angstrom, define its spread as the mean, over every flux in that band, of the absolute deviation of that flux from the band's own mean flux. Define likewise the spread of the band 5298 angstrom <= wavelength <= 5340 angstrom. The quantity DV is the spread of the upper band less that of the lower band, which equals -13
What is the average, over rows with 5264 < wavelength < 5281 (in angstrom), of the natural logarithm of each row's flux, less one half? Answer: 5.09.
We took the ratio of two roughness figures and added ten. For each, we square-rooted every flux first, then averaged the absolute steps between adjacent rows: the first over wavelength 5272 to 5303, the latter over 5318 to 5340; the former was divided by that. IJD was 10.9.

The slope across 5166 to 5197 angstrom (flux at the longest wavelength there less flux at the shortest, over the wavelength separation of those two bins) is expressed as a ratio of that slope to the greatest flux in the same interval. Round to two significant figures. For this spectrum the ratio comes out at 0.016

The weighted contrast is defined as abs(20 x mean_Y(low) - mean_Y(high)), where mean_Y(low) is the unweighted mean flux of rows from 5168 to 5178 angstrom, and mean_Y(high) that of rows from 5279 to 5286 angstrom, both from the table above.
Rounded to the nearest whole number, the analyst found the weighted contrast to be 3369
